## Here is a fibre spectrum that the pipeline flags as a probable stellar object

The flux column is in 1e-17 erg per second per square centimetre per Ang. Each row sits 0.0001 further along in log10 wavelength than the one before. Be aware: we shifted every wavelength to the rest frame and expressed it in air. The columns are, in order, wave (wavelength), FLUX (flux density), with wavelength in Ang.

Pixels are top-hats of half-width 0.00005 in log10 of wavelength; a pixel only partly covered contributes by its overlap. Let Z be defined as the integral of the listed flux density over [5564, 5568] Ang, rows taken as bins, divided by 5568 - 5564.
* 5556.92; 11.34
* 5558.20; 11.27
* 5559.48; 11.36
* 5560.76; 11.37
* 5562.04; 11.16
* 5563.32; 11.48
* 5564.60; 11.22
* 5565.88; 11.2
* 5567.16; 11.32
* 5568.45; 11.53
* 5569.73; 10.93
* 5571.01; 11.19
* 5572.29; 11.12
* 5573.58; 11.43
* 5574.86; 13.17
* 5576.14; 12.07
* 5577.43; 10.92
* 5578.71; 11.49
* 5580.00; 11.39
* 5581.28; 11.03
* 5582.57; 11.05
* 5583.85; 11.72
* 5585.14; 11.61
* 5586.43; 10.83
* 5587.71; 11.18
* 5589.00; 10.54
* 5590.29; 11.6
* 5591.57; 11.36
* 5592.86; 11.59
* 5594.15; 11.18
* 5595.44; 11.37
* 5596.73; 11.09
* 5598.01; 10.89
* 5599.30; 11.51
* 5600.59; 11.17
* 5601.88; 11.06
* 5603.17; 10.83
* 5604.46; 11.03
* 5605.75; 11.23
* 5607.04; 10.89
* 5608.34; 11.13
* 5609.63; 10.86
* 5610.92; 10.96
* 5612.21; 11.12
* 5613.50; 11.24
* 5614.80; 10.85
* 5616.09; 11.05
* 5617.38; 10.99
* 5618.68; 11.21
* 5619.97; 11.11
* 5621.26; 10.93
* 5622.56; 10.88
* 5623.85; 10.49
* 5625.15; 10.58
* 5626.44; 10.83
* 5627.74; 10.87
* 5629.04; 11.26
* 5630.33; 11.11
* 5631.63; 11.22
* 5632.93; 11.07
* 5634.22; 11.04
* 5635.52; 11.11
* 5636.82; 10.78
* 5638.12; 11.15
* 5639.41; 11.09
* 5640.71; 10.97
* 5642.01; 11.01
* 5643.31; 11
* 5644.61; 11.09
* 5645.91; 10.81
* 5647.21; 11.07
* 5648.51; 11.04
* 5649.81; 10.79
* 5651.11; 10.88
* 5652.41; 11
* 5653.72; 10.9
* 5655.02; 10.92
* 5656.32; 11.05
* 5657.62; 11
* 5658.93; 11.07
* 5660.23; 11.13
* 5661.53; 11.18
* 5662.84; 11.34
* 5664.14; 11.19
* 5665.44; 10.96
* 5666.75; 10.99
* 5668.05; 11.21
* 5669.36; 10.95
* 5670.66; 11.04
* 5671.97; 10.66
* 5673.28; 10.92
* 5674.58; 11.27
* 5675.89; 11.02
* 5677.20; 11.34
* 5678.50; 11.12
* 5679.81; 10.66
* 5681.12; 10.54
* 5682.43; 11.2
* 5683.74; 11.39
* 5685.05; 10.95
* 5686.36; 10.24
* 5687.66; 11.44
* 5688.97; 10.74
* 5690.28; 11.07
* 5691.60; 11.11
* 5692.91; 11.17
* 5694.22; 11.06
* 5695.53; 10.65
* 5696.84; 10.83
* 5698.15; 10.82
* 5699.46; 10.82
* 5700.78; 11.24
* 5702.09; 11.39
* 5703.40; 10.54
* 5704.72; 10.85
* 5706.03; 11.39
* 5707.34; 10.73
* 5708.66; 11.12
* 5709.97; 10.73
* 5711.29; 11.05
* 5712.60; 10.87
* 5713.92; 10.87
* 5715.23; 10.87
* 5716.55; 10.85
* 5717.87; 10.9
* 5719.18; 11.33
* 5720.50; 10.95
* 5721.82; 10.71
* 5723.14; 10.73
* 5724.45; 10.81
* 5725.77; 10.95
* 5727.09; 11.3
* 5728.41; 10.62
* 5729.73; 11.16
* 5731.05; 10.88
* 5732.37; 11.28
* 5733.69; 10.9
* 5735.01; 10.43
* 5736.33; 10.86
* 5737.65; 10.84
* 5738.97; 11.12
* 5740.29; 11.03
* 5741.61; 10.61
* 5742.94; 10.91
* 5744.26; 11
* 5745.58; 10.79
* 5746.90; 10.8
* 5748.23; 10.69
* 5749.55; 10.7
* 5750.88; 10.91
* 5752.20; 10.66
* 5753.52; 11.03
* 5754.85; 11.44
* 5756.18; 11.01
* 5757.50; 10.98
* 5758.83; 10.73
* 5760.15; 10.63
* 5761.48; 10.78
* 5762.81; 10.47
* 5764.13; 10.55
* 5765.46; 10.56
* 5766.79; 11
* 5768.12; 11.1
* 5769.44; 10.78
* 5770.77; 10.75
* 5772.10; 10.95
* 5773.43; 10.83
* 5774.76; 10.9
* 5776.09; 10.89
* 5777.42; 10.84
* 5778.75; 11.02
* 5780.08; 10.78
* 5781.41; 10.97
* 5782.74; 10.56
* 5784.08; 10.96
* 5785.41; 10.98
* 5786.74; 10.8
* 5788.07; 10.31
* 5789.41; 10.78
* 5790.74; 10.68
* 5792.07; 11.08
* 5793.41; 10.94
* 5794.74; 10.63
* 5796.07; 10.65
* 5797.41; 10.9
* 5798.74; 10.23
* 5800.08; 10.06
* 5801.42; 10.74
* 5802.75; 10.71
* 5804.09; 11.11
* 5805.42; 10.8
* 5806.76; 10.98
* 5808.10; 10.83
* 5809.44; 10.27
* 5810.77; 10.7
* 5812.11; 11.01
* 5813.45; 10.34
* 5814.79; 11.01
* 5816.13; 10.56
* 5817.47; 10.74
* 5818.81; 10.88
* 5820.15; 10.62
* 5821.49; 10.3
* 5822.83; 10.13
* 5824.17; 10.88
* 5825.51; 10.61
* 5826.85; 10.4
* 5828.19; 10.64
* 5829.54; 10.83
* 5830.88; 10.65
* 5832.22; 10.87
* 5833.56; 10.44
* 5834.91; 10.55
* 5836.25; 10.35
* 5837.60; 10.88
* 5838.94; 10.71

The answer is 11.2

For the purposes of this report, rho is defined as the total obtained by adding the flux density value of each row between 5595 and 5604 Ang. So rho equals 77.9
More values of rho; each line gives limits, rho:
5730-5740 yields 76.3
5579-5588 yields 78.8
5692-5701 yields 76.6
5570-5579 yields 81.4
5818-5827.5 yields 73.8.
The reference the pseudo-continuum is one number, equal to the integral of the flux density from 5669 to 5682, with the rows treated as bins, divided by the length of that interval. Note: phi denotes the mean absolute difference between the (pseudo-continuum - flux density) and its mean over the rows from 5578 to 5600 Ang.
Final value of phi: 0.27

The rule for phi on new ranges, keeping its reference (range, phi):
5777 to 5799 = 0.18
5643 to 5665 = 0.11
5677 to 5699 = 0.27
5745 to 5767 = 0.18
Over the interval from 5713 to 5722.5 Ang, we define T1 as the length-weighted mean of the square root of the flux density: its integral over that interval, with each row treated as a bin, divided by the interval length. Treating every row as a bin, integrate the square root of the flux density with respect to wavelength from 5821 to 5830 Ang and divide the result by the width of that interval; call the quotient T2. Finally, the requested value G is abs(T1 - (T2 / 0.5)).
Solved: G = 3.19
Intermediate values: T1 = 3.30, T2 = 3.25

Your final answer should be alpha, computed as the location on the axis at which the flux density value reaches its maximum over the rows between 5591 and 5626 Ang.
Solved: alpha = 5592.86 Ang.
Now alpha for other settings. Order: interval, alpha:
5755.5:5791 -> 5768.12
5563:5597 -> 5574.86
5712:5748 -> 5719.18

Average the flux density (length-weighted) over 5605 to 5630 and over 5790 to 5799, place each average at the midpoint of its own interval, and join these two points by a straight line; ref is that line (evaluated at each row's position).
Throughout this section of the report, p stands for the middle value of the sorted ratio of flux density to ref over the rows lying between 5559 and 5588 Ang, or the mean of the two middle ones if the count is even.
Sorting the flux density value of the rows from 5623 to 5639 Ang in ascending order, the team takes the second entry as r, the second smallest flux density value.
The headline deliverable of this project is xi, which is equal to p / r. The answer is 0.097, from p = 1.03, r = 10.58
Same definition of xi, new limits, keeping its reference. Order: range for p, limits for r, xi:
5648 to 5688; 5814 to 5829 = 0.098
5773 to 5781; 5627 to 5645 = 0.093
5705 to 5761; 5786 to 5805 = 0.098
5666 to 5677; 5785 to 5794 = 0.094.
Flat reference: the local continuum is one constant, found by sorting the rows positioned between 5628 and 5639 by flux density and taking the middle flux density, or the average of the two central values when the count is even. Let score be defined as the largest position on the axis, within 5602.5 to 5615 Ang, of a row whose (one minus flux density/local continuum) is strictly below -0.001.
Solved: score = 5613.50 Ang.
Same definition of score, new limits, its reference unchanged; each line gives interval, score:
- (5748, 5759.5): 5754.85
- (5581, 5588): 5587.71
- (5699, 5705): 5702.09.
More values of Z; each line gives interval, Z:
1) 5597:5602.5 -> 11.2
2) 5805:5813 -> 10.7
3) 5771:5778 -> 10.9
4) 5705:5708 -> 11.1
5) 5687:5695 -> 11.1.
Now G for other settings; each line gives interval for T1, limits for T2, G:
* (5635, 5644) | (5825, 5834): 3.21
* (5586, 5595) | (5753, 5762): 3.27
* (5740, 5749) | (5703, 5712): 3.32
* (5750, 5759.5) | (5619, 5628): 3.27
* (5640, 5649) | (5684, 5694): 3.31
